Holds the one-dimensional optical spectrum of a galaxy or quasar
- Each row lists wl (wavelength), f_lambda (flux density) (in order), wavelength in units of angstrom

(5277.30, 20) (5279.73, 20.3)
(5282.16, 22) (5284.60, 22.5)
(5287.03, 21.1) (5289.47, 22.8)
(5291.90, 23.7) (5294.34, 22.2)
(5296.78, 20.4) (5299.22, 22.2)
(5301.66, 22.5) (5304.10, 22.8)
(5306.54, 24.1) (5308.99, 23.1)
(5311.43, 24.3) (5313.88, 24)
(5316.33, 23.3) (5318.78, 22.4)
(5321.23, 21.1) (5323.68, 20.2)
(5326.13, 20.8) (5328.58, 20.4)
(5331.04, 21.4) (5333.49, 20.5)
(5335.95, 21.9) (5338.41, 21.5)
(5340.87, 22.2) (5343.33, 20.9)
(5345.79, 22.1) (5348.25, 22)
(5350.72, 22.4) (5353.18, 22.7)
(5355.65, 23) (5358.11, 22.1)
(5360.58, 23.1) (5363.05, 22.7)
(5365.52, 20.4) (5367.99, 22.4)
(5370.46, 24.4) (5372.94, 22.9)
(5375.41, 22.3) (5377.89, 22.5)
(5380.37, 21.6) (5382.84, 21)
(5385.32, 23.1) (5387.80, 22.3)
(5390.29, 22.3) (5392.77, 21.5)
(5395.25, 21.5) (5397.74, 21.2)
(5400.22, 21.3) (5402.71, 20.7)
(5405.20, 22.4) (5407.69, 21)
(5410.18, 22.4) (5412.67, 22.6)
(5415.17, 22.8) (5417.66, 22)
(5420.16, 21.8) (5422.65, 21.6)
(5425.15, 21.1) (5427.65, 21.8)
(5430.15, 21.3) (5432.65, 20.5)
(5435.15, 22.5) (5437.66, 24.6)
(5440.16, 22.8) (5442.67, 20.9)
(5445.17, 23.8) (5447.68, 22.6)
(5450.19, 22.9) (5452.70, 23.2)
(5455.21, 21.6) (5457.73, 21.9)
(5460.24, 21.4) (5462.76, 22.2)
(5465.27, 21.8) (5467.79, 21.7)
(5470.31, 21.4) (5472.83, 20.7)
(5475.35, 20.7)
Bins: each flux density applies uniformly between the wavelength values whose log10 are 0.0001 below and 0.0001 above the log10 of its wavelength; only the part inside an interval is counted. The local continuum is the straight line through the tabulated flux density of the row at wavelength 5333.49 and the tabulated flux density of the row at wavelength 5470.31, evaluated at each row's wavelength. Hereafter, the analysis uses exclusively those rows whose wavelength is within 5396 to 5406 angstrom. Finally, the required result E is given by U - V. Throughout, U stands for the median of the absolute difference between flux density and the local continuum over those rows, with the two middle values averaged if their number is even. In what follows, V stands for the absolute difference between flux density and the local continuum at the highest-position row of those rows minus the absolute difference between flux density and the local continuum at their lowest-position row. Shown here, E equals -0.8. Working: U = 0.3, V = 1.2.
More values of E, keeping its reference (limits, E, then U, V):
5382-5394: 1.0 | 1.4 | 0.4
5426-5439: -2.1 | 0.7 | 2.7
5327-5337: -0.8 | 0.5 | 1.3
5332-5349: 0.0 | 1.4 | 1.4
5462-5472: 1.2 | 0.4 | -0.8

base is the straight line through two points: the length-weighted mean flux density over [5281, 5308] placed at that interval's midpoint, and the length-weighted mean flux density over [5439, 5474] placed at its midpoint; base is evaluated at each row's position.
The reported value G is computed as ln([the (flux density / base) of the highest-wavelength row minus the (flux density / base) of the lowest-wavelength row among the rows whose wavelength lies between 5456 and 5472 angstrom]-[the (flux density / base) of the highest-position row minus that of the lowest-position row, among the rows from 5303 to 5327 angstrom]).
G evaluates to -2.7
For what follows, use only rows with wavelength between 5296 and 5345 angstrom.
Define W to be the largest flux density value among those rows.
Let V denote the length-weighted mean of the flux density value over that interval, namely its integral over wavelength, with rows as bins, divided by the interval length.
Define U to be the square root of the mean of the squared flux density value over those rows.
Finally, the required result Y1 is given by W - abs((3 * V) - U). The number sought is -19.7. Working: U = 22.0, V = 22.0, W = 24.3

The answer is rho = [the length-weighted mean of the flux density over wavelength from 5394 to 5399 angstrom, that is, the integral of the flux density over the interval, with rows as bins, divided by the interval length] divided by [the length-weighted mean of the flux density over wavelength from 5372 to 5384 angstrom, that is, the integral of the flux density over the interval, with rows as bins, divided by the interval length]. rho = 0.97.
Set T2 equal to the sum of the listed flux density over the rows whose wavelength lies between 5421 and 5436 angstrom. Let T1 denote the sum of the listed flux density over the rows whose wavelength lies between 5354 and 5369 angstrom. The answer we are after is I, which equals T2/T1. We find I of 0.96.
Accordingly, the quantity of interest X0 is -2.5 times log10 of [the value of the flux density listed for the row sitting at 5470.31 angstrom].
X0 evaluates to -3.33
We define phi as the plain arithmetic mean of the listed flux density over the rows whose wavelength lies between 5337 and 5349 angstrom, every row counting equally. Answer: 21.7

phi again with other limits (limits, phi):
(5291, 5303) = 22.2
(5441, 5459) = 22.4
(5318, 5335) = 21.0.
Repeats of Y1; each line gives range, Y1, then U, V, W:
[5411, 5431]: -21.0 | 21.9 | 21.9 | 22.8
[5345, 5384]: -20.3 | 22.4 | 22.4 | 24.4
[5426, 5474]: -19.5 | 22.1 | 22.1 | 24.6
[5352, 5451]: -19.7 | 22.2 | 22.2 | 24.6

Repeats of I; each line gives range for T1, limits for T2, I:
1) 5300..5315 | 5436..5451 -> 0.98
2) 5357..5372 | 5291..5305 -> 0.99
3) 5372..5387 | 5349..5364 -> 1.02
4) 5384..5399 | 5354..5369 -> 1.01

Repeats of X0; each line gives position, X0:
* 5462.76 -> -3.37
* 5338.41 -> -3.33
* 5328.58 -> -3.27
